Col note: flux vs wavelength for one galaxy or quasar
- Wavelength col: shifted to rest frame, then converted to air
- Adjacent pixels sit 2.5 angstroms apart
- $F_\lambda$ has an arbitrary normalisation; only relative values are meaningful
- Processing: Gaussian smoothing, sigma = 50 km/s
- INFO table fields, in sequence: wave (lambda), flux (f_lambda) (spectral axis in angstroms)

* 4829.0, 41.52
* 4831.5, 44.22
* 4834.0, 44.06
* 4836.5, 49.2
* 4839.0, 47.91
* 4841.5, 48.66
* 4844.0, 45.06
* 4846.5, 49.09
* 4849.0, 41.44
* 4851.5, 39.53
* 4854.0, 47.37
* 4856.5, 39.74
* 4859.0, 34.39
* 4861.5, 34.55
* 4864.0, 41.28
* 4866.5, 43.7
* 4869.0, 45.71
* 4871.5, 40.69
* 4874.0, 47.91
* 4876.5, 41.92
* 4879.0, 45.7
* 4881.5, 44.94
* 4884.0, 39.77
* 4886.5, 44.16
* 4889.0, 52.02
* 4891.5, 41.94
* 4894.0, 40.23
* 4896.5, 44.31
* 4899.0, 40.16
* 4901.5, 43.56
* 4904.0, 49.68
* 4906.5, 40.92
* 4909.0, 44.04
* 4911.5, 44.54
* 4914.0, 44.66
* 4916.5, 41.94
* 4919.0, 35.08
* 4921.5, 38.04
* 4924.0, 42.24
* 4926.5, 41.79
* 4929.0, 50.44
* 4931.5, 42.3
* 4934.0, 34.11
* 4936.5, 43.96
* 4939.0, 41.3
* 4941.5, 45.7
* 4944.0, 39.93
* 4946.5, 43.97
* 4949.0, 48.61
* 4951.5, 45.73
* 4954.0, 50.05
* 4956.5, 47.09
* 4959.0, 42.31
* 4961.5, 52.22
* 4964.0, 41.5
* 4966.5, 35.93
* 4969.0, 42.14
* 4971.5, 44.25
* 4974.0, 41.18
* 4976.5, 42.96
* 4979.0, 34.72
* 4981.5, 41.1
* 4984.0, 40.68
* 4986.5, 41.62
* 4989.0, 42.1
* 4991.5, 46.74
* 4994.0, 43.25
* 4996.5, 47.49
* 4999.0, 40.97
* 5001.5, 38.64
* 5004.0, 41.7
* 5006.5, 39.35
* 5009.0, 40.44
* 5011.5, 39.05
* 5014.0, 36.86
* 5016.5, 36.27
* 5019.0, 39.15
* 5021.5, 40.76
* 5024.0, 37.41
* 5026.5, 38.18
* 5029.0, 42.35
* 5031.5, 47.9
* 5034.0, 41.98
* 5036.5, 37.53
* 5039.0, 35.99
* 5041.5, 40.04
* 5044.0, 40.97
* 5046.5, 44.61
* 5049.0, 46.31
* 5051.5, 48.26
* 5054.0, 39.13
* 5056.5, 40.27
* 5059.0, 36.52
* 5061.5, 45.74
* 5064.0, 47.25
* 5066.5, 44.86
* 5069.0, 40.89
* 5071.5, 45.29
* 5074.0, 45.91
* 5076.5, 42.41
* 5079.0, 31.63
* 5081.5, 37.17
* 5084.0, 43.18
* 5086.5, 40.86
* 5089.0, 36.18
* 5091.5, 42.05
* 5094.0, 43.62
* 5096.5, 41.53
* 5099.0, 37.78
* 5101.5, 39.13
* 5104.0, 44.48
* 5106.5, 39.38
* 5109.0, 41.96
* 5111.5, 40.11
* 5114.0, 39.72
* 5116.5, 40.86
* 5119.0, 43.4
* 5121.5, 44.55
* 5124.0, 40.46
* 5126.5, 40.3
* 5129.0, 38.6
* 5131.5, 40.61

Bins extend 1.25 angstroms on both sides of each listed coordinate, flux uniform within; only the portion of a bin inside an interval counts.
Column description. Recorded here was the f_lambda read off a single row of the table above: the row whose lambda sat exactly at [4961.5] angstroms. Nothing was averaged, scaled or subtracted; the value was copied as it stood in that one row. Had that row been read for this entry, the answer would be 52.22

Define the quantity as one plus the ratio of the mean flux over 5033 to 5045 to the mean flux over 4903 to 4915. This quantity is 1.88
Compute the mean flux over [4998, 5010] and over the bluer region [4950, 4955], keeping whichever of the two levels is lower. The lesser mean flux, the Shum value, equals 40.2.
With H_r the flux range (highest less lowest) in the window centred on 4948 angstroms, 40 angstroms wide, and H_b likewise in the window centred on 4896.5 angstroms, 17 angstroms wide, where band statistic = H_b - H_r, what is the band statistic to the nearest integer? -6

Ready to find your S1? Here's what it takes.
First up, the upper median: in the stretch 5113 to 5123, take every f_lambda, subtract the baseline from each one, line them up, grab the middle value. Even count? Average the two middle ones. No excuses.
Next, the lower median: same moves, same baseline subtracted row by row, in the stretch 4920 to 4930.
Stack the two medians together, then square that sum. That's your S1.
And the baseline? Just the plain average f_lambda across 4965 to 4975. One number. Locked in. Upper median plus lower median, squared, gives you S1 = 6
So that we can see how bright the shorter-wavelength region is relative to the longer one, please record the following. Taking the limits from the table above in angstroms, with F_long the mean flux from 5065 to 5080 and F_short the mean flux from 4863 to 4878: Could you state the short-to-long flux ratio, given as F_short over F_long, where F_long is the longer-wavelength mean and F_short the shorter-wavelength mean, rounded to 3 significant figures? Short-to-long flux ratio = 1.04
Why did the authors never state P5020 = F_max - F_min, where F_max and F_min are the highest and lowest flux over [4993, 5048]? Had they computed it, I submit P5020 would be 11.9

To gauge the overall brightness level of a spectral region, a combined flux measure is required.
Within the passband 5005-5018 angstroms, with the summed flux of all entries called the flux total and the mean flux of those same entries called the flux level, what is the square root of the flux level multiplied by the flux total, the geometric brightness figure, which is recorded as 85.9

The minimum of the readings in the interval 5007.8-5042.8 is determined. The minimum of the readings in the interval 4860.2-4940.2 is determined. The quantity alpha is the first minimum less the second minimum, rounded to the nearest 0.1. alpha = 1.9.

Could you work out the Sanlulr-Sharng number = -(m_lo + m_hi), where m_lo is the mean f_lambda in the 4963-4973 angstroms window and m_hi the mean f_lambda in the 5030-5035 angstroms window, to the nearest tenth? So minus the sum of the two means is -85.9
